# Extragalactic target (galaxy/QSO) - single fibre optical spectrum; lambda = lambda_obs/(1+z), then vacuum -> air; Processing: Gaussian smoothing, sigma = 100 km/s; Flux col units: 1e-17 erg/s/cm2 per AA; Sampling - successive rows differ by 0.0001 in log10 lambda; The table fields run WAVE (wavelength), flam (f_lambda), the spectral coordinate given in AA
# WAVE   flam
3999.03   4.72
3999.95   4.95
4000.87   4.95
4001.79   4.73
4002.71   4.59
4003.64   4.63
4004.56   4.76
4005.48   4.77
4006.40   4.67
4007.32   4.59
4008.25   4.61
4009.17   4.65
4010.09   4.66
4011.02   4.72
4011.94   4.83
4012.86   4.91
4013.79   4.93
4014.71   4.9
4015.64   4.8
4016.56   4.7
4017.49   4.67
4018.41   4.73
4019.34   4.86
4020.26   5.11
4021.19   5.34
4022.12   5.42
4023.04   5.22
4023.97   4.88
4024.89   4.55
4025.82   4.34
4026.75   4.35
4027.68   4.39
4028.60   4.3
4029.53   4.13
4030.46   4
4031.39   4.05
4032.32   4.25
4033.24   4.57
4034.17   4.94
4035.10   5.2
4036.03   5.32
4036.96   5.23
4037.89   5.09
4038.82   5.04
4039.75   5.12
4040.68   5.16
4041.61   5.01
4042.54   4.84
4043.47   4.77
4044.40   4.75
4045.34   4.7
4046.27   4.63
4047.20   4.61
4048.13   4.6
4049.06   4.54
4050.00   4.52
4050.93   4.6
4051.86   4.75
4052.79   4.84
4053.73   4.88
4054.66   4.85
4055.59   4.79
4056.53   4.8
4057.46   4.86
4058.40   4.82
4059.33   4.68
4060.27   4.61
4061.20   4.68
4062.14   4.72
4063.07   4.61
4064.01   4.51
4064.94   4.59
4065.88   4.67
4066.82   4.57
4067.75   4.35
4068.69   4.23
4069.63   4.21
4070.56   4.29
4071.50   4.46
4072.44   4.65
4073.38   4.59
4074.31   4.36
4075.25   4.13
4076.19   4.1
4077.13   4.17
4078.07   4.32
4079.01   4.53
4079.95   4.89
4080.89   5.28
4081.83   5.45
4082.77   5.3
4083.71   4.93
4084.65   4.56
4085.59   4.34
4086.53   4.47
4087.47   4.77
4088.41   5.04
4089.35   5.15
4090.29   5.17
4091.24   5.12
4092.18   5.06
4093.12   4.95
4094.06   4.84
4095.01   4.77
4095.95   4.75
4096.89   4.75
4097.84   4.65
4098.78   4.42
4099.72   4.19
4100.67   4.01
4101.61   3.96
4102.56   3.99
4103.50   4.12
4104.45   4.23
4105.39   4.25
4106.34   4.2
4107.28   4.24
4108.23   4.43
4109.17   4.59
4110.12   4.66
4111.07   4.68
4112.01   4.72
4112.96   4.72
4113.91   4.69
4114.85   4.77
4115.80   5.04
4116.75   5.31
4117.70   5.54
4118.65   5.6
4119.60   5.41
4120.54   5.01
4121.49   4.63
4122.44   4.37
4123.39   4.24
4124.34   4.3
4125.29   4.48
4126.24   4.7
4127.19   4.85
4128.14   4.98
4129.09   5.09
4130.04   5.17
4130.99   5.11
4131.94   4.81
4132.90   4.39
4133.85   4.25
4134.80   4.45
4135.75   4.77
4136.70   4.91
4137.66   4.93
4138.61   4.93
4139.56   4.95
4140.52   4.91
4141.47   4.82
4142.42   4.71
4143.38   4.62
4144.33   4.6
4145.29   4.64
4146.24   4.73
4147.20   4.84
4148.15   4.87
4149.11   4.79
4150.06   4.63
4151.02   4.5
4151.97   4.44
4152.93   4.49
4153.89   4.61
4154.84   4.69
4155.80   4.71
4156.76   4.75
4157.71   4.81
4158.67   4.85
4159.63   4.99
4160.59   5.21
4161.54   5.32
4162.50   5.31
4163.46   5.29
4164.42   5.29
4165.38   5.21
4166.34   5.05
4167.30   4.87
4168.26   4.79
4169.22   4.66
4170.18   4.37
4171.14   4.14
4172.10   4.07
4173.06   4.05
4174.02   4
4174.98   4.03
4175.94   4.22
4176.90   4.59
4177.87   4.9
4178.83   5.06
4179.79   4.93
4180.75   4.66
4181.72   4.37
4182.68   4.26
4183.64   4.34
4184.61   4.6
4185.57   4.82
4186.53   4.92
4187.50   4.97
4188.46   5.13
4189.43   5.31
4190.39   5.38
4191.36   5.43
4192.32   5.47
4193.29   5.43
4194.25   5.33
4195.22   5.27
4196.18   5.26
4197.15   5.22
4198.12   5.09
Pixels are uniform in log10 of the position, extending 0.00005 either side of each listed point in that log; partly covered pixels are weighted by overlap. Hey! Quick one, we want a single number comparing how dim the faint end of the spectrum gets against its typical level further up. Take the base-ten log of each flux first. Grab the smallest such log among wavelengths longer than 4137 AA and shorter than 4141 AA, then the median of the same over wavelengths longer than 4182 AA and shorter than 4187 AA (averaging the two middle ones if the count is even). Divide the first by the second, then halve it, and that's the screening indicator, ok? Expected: 0.52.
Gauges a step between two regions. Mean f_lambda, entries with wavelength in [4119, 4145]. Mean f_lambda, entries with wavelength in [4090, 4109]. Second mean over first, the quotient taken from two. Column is 1.05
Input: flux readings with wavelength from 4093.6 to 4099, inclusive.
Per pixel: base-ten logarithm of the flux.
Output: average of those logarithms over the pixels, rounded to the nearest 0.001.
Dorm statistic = 0.672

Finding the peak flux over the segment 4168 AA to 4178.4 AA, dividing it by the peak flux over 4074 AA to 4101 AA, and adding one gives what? 1.90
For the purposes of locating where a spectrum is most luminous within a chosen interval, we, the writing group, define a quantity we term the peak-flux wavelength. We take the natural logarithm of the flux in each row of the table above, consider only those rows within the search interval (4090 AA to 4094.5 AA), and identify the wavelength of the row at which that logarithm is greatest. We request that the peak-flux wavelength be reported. 4090.29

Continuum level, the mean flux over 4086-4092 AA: 4.95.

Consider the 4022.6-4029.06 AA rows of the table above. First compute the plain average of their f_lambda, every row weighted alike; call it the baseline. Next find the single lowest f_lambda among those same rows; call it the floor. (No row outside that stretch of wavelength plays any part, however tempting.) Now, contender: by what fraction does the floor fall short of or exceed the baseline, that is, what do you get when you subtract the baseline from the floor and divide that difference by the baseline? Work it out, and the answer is -0.060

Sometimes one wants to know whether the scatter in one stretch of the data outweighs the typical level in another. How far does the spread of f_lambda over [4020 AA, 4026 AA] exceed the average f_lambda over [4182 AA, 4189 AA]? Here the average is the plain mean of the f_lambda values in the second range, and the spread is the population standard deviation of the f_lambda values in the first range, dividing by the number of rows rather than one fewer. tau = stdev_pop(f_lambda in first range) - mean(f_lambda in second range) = -4.34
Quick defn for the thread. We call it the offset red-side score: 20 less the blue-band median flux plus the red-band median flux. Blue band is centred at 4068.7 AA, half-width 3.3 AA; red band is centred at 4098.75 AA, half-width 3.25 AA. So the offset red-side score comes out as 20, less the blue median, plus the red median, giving 20.1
